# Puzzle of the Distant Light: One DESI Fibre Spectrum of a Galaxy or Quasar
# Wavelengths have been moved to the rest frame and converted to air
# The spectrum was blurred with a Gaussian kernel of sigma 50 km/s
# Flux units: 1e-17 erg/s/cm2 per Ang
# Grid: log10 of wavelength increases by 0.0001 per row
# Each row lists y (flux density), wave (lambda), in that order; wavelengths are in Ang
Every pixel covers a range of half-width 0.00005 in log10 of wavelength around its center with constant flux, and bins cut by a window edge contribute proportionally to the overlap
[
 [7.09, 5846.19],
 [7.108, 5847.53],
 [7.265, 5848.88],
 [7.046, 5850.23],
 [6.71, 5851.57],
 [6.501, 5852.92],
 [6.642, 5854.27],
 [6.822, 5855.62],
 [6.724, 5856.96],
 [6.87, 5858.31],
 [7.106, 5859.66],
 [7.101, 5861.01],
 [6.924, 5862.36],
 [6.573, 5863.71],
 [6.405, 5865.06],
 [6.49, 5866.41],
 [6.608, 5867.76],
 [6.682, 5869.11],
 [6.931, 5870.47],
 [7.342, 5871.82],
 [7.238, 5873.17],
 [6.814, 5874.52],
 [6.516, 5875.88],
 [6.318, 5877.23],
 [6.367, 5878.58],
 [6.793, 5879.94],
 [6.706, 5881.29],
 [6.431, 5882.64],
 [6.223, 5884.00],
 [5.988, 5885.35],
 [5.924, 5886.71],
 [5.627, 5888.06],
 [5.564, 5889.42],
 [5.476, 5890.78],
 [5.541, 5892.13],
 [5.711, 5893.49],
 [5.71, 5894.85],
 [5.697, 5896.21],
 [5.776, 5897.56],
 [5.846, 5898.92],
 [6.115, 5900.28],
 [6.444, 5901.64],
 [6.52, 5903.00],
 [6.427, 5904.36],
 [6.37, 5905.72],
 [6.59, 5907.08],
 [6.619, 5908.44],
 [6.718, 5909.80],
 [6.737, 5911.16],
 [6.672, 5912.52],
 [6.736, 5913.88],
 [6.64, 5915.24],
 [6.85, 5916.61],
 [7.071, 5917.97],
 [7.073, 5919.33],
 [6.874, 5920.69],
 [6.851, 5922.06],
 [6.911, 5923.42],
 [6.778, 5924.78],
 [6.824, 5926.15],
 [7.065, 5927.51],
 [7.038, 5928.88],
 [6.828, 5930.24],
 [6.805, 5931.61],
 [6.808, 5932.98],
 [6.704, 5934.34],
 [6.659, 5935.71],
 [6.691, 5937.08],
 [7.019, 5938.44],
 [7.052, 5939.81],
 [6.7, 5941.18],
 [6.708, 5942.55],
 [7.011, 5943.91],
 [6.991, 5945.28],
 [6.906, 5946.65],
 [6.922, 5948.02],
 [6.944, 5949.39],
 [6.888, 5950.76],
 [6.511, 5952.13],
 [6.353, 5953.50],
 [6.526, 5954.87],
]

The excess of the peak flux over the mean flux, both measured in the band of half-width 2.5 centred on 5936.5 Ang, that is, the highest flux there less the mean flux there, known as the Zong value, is 0.25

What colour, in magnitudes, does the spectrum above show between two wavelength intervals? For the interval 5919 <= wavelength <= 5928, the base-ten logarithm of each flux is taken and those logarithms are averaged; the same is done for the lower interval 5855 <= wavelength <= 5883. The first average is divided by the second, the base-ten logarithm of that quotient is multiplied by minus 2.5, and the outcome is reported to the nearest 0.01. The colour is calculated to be -0.01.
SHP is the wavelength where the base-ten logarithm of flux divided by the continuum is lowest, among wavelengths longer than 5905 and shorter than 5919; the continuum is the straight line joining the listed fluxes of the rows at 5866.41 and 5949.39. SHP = 5905.72 Ang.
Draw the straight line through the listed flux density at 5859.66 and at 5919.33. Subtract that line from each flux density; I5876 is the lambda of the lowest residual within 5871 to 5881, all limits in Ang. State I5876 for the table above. 5877.23 Ang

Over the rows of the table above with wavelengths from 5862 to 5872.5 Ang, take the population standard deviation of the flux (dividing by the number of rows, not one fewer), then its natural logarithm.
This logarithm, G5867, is -1.25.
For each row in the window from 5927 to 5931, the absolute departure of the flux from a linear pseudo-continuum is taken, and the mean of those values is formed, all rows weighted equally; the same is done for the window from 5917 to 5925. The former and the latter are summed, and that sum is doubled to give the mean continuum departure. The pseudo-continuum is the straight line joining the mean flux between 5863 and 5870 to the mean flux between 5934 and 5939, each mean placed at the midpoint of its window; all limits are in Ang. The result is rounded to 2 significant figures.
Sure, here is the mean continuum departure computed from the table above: 0.87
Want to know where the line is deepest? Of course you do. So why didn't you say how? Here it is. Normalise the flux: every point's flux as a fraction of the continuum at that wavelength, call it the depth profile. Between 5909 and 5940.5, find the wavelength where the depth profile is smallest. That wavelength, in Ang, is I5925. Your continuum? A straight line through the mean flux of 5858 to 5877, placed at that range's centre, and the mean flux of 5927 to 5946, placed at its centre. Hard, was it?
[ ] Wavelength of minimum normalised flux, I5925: 5915.24 Ang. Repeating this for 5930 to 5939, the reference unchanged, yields 5935.71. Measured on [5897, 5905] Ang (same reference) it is 5897.56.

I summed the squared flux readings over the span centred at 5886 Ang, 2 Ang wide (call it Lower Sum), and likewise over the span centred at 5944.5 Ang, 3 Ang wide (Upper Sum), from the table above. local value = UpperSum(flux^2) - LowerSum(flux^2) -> 27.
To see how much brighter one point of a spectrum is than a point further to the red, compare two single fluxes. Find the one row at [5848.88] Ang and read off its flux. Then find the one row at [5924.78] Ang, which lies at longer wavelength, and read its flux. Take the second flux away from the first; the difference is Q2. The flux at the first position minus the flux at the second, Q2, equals 0.49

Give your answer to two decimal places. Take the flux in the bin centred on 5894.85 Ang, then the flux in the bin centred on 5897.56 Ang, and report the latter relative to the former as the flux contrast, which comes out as 1.01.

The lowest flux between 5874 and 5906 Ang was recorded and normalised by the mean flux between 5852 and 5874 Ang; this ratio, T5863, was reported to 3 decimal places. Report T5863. 0.804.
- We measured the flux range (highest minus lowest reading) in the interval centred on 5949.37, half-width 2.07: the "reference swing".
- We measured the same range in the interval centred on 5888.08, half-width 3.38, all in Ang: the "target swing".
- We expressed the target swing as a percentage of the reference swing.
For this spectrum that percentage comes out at 914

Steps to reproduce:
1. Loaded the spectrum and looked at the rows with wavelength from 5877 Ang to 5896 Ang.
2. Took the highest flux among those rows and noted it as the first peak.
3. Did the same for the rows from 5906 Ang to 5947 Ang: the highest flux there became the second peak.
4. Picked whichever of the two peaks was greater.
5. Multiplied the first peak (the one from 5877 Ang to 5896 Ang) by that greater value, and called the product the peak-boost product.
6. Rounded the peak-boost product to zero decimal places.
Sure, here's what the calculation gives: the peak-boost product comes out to 48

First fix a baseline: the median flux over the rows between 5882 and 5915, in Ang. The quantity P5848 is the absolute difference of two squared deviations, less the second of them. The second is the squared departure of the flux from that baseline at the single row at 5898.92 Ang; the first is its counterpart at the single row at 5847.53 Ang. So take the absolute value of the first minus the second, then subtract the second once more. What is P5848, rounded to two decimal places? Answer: 0.67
